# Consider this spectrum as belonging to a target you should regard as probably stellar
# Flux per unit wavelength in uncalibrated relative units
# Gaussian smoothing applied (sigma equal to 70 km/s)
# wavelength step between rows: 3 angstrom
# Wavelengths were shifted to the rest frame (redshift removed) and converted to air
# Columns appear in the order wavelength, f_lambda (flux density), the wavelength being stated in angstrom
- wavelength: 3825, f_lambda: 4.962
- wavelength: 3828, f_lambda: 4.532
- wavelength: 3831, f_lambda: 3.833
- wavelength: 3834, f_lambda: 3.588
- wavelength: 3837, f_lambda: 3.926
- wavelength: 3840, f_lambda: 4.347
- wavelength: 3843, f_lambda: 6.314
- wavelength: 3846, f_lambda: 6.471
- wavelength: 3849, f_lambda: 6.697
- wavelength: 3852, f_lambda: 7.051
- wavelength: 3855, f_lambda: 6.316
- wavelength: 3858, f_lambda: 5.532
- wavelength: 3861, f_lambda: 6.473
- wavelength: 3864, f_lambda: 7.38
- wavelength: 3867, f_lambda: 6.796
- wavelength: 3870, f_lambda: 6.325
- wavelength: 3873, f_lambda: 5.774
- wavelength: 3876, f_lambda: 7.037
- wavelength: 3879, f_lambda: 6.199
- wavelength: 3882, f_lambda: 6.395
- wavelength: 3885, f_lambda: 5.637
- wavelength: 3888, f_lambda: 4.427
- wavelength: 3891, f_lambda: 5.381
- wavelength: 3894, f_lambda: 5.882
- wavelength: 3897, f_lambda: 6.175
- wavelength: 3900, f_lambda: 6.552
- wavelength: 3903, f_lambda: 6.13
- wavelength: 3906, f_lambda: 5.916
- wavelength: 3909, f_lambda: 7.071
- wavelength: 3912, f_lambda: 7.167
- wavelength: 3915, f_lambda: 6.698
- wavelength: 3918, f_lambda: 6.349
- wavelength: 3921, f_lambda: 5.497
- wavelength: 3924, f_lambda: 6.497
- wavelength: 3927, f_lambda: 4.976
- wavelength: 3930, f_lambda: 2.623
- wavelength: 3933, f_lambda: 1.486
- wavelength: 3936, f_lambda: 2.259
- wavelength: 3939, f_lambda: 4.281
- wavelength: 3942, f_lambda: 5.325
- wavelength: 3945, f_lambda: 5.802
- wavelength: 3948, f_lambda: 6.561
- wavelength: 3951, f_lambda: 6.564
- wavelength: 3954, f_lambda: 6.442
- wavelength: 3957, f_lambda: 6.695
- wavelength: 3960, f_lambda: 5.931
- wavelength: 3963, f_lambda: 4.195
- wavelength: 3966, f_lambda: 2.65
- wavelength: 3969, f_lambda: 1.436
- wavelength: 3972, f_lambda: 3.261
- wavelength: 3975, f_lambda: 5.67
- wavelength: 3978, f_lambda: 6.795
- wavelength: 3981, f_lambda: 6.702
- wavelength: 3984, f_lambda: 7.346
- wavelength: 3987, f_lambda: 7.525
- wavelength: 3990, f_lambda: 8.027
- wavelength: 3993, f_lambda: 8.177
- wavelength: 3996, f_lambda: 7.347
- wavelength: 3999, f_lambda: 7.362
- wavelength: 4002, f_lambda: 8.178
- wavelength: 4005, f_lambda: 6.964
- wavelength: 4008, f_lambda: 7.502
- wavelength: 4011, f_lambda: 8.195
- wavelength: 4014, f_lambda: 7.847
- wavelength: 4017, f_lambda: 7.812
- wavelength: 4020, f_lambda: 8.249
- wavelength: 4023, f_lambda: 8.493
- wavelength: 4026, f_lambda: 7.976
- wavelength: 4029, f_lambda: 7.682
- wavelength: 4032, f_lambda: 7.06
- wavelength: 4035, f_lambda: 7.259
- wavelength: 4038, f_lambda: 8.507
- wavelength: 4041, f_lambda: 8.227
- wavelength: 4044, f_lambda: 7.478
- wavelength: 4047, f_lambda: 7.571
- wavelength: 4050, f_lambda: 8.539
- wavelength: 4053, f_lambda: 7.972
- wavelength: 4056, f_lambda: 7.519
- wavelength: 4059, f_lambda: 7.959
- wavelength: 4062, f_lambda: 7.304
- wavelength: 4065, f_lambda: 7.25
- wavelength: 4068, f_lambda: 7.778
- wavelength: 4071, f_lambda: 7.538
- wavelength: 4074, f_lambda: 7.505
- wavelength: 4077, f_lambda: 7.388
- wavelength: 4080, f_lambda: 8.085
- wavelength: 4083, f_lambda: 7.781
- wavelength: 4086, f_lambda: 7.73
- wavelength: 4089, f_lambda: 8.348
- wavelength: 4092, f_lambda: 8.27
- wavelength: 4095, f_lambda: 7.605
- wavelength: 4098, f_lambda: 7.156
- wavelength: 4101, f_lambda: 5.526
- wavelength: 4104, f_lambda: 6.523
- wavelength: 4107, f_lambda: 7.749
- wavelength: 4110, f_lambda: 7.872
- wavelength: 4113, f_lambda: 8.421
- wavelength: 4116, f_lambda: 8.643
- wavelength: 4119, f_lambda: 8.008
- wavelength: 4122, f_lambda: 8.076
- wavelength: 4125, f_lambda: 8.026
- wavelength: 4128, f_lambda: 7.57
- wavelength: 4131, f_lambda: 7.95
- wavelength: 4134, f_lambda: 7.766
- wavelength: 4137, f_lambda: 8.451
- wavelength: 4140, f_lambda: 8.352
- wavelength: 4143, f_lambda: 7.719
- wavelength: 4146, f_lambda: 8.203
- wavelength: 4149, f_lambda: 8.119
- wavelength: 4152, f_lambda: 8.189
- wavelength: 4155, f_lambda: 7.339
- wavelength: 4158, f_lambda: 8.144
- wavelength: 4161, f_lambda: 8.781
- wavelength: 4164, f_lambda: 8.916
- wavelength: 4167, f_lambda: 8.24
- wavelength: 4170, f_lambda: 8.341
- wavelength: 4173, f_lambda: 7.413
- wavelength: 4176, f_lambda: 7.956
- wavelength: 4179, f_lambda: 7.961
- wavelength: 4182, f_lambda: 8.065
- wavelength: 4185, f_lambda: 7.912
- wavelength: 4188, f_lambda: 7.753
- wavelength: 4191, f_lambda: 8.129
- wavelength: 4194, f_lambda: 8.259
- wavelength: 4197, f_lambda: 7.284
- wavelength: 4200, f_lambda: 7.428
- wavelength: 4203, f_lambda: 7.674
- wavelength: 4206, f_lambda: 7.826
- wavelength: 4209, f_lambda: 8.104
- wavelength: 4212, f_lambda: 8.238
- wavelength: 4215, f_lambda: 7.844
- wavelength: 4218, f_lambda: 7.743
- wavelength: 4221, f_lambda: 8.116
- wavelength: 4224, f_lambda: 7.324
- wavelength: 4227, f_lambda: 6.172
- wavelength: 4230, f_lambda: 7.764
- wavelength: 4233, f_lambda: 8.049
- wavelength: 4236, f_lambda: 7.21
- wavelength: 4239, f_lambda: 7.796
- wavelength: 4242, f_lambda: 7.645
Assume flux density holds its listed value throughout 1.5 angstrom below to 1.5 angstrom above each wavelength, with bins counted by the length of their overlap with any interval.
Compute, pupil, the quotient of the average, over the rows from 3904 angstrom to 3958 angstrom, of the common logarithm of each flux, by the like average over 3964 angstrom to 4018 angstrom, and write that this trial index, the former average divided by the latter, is 0.90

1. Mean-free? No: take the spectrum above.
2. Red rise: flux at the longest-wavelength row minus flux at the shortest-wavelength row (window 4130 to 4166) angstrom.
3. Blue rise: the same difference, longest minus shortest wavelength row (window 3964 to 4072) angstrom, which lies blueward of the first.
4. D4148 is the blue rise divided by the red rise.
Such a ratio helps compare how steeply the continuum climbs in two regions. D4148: 5.1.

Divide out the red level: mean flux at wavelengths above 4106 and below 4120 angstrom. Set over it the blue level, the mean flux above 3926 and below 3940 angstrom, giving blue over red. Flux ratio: 0.4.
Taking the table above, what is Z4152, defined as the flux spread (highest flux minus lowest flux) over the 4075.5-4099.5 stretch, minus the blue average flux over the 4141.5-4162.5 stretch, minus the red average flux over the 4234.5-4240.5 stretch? -14.4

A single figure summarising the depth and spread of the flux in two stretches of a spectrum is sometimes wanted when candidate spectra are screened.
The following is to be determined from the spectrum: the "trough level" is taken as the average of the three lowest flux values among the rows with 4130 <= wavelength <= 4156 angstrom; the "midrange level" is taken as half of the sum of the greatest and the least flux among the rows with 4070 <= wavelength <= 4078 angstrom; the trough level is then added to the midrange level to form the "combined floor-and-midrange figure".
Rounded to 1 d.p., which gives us 15.1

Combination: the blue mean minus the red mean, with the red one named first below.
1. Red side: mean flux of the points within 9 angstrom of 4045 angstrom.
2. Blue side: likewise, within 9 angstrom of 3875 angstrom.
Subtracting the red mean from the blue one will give -1.6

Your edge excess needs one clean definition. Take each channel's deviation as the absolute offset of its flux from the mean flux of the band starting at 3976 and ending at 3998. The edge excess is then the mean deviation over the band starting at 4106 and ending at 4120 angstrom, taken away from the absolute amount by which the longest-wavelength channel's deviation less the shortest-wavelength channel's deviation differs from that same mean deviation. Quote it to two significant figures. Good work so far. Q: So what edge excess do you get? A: -0.26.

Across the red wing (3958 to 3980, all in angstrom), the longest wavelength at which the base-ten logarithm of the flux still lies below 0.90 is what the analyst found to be 3978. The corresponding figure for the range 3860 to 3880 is 3879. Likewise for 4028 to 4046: 4044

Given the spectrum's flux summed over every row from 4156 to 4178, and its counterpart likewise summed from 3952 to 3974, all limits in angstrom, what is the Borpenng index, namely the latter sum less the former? -27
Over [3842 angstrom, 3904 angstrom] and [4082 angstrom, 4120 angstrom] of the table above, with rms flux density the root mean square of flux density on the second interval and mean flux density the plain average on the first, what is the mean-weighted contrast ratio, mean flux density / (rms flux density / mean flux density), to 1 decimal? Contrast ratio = 5.0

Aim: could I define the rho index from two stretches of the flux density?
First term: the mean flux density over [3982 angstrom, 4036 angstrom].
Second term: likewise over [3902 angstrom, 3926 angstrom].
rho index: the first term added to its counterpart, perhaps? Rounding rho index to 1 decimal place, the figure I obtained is 14.1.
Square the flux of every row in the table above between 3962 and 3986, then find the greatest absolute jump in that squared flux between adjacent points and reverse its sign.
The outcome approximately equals -21.5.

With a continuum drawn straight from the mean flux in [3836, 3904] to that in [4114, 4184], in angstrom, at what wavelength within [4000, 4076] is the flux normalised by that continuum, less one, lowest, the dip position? 4065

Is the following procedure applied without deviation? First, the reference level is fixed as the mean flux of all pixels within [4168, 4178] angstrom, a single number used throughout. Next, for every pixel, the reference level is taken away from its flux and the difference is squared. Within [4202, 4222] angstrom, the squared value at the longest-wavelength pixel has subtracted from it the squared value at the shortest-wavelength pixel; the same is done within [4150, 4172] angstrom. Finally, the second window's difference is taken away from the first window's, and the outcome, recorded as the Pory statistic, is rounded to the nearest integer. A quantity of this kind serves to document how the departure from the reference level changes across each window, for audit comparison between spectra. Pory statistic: 0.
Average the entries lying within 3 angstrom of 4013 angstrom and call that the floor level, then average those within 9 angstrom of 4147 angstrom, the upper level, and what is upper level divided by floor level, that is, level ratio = 1.0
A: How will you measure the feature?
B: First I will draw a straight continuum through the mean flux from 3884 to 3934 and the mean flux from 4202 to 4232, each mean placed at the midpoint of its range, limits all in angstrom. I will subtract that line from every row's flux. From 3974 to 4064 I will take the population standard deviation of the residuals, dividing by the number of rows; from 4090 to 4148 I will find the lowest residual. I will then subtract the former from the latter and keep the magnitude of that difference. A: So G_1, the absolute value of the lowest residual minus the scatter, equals 1.9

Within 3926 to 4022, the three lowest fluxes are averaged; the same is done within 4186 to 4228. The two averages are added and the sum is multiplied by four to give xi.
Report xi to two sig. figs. 35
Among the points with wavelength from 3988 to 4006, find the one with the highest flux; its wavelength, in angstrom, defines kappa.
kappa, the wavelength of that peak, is 4002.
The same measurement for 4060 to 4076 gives 4068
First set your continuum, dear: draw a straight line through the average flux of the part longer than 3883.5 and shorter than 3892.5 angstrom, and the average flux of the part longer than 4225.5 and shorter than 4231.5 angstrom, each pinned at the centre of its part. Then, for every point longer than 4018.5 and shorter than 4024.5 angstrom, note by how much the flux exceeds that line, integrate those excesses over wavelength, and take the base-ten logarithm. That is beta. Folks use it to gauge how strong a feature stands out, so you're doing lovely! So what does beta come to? 1.2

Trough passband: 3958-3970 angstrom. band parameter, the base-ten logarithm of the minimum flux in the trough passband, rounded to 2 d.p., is 0.16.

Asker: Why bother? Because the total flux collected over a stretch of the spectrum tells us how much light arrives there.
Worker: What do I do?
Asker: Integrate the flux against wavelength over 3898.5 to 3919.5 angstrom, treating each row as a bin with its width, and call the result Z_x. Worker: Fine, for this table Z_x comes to 138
